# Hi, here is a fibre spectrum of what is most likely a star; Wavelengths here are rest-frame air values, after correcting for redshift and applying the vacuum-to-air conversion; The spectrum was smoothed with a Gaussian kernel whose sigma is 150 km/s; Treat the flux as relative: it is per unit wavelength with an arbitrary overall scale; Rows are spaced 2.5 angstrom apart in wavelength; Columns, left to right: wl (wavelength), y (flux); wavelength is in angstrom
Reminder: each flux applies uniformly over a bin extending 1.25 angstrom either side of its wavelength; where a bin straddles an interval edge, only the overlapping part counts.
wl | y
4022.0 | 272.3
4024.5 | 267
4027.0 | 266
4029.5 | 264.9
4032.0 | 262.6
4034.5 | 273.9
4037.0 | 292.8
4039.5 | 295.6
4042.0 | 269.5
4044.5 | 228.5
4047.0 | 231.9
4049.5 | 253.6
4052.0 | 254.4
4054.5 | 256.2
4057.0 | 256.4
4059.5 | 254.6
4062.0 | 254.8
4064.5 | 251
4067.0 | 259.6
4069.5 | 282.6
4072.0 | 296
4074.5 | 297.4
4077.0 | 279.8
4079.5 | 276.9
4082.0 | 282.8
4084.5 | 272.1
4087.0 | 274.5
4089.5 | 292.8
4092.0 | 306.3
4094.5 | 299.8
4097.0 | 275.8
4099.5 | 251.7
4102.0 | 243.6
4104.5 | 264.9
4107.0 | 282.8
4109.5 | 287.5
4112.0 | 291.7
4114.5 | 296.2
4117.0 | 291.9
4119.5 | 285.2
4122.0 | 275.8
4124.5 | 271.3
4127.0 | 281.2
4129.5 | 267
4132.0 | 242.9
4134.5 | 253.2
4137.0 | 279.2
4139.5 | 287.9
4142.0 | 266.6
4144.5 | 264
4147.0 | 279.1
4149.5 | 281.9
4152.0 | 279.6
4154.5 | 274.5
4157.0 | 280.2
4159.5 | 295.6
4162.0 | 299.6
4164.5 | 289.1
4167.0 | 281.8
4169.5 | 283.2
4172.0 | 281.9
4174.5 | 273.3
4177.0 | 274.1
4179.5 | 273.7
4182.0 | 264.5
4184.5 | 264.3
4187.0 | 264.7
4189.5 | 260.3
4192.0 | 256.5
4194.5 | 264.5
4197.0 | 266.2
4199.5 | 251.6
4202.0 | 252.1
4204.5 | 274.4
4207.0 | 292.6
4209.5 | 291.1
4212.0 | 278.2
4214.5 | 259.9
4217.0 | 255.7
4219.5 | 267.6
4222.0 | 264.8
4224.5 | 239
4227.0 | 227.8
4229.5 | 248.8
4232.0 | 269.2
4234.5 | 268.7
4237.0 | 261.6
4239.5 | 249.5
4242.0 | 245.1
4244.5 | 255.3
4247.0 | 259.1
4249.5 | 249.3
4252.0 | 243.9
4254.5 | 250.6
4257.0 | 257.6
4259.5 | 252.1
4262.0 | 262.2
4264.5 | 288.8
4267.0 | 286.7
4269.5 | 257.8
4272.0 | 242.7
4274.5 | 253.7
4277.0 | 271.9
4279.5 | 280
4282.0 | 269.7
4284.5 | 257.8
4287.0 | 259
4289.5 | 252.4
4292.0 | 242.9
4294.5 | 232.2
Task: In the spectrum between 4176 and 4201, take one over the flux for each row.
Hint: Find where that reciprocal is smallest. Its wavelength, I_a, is 4177.0 angstrom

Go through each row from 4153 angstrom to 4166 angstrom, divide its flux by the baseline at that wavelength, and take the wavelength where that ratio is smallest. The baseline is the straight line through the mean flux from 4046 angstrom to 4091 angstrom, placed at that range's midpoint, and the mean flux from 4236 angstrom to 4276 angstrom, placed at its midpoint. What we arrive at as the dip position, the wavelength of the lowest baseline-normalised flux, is 4154.5 angstrom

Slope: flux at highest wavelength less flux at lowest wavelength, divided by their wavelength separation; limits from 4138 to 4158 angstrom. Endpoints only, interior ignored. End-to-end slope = -0.44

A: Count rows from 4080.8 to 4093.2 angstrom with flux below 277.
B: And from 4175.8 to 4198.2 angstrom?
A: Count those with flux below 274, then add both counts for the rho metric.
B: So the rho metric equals 10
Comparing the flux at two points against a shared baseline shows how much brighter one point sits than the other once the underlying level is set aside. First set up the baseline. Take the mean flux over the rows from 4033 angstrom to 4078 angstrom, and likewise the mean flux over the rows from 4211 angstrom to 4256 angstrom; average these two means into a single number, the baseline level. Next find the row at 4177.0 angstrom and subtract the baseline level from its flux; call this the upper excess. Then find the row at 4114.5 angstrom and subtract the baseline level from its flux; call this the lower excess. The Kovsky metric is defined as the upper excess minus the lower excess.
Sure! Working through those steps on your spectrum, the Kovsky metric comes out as -22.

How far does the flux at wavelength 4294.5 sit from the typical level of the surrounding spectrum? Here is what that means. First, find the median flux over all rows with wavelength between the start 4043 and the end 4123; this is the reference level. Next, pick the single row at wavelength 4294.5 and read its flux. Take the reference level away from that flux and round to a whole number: -44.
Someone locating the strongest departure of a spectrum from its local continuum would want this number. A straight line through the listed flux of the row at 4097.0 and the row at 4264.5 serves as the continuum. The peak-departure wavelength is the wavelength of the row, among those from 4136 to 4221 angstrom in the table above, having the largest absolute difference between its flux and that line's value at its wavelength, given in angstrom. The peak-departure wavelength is 4199.5 angstrom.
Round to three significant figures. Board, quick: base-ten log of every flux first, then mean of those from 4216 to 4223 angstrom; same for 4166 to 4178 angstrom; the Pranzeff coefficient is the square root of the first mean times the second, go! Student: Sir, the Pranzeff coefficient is 2.43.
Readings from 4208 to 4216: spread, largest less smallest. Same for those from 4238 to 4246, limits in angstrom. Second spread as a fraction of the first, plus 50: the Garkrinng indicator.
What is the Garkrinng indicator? 50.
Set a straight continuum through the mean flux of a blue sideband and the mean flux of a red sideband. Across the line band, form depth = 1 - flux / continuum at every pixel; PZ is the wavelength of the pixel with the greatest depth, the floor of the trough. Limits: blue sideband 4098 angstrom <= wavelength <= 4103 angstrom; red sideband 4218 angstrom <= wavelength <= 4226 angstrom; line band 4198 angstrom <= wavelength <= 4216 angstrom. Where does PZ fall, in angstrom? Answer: 4199.5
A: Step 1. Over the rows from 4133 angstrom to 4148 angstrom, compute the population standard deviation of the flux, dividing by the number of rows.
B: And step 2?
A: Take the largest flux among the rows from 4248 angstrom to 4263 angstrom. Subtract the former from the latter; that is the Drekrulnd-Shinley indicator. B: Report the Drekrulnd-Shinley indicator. 251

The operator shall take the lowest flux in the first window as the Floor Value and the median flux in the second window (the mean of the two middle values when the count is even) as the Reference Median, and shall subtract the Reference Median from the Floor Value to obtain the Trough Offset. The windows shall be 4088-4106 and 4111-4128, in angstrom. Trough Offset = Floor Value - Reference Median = -42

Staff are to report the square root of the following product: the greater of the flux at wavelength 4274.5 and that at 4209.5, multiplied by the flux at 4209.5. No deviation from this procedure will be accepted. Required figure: 291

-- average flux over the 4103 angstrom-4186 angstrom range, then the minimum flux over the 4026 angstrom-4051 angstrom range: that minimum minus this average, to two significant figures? -49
